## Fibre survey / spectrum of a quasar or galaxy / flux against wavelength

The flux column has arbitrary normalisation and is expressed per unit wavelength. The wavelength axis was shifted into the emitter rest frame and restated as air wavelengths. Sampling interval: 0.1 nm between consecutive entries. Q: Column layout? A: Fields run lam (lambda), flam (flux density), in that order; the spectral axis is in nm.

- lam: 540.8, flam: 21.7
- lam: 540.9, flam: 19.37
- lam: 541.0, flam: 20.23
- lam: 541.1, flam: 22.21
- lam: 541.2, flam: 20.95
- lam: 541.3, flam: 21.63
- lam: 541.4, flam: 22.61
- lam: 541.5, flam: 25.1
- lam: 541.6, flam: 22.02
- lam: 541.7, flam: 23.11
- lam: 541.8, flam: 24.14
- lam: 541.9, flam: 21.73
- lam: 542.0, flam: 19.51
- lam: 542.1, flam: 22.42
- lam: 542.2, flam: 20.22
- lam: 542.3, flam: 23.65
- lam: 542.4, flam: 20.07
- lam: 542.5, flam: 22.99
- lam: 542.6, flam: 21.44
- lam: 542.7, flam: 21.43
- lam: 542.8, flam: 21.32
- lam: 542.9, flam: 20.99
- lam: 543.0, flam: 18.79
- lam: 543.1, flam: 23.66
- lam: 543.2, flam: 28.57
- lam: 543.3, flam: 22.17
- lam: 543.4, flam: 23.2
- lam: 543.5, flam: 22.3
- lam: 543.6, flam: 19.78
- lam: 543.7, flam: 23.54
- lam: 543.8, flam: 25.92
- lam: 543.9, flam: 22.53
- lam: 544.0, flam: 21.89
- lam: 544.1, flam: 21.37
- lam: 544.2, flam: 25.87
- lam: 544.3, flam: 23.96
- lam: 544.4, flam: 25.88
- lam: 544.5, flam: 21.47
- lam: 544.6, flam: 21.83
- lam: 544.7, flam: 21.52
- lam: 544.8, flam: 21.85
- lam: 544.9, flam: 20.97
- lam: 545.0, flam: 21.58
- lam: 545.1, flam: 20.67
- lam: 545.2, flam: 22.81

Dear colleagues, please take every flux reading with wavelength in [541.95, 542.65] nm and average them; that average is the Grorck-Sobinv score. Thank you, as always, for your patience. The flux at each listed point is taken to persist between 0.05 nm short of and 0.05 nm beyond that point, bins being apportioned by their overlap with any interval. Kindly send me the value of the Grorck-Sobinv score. 21.5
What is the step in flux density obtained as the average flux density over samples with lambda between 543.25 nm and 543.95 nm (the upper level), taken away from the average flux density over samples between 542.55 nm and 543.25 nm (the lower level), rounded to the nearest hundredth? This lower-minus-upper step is -0.46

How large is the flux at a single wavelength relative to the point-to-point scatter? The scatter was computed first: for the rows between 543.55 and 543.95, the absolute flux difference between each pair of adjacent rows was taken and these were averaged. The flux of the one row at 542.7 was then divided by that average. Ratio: 6.7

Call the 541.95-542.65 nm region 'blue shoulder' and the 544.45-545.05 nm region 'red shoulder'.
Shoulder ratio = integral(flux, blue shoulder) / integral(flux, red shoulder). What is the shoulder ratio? 1.2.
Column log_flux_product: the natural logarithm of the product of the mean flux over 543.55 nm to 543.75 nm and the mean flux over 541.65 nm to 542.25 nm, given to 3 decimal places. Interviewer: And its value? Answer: 6.160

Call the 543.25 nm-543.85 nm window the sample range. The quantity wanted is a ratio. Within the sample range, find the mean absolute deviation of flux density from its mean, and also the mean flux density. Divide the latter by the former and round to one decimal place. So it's 16.3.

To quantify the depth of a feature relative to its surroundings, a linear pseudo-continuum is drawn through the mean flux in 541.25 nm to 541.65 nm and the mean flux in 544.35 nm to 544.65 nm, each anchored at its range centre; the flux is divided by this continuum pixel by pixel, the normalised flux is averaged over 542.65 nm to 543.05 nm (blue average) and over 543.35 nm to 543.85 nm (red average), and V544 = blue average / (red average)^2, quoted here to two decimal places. 0.90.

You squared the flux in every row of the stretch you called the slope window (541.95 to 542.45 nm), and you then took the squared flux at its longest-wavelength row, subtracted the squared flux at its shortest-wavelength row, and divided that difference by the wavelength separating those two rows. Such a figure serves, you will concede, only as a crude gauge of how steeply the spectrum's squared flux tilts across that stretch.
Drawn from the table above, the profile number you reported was 55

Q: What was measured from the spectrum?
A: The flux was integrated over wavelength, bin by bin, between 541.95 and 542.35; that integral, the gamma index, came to 8.6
